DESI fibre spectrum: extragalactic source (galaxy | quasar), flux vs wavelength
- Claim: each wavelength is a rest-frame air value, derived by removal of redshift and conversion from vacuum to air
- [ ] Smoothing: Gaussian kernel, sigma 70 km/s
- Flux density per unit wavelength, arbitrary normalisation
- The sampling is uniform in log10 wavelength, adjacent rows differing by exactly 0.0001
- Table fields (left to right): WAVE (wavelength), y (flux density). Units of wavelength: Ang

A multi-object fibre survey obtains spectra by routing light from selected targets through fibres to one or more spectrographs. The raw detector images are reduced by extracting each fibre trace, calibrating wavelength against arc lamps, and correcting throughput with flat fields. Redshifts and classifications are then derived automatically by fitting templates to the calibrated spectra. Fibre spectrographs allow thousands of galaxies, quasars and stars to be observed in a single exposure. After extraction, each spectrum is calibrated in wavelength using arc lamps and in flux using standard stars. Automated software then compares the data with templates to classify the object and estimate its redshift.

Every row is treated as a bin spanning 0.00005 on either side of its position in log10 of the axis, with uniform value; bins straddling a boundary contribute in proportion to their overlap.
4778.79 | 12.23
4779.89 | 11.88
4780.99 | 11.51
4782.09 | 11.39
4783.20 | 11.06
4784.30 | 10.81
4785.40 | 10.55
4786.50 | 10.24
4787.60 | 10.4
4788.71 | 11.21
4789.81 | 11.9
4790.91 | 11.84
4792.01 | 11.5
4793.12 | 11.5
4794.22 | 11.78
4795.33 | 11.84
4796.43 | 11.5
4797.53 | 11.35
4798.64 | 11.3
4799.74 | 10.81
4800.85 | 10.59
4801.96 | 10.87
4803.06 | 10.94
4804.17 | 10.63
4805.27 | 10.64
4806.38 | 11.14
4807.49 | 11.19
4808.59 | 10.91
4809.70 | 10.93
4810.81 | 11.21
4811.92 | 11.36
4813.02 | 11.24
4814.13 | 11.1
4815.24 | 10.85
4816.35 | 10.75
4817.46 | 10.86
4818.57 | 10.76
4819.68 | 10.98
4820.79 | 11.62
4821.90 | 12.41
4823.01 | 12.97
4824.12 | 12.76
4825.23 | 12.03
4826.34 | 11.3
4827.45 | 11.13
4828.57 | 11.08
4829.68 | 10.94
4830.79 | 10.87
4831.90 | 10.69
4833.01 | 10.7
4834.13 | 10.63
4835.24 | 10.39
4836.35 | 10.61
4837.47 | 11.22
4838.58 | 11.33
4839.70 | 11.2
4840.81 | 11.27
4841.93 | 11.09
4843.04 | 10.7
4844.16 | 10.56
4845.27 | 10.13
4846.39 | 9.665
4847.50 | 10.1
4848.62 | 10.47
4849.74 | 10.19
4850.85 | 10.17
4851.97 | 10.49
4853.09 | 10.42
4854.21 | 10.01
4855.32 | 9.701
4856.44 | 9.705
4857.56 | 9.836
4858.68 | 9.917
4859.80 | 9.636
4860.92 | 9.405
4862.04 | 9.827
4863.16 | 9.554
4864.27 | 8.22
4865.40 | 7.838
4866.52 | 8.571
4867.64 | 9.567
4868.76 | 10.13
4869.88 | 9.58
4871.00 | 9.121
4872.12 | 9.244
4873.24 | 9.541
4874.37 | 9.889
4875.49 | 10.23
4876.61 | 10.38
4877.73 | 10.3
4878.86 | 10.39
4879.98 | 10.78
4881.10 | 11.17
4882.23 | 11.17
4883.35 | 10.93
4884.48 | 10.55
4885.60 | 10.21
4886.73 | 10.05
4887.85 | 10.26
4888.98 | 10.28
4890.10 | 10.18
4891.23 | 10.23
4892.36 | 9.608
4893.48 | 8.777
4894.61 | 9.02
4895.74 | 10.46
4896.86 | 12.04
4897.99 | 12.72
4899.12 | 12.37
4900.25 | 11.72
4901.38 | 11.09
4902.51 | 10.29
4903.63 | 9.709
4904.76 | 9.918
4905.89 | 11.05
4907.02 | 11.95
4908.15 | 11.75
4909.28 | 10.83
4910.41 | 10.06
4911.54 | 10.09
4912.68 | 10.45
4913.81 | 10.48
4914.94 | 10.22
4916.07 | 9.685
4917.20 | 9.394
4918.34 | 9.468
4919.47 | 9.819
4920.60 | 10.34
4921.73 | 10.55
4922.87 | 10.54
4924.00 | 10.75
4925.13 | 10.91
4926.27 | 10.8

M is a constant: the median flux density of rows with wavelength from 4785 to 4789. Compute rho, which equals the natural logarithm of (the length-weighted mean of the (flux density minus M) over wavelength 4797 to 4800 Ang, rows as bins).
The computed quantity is -0.3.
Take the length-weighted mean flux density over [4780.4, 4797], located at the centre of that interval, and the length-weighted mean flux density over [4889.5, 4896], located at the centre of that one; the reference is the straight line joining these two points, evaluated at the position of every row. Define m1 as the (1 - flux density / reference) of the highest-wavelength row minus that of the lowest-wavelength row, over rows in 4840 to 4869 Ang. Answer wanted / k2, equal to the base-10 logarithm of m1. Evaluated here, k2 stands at -1.17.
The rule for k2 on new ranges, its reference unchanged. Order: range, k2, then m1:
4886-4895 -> -1.03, 0.09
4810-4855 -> -1.30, 0.05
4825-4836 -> -0.86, 0.14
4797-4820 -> -2.64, 0.00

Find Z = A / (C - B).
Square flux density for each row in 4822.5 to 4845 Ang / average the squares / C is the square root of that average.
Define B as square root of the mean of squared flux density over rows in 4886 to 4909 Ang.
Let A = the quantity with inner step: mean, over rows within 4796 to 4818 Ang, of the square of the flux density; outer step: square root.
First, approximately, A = 11.01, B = 10.7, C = 11.2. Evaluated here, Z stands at 24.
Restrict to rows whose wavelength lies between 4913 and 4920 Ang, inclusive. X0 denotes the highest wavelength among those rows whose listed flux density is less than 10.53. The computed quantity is 4919.47 Ang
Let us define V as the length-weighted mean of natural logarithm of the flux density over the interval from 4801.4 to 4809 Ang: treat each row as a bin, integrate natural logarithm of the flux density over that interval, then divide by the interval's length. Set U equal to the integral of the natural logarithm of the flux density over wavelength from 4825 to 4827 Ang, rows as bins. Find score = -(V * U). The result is -12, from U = 4.9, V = 2.39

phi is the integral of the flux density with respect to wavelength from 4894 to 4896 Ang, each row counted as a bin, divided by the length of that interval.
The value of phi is 9.6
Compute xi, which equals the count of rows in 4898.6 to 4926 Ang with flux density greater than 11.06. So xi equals 5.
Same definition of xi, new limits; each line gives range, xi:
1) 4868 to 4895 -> 2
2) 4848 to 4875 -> 0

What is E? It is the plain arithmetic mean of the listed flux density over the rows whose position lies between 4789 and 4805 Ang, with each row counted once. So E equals 11.3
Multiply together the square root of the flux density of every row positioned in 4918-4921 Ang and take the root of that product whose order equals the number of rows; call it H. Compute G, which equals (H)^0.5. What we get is 1.77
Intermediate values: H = 3.14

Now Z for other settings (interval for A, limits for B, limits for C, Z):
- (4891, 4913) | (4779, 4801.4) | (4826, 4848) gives -23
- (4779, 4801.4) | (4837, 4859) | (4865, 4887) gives -28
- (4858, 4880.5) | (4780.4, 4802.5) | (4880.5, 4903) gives -19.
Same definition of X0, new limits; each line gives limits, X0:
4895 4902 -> 4895.74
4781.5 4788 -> 4787.60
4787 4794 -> 4787.60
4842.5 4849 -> 4848.62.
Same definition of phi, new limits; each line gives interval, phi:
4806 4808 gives 11.1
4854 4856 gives 9.8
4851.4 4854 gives 10.4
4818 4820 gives 10.9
